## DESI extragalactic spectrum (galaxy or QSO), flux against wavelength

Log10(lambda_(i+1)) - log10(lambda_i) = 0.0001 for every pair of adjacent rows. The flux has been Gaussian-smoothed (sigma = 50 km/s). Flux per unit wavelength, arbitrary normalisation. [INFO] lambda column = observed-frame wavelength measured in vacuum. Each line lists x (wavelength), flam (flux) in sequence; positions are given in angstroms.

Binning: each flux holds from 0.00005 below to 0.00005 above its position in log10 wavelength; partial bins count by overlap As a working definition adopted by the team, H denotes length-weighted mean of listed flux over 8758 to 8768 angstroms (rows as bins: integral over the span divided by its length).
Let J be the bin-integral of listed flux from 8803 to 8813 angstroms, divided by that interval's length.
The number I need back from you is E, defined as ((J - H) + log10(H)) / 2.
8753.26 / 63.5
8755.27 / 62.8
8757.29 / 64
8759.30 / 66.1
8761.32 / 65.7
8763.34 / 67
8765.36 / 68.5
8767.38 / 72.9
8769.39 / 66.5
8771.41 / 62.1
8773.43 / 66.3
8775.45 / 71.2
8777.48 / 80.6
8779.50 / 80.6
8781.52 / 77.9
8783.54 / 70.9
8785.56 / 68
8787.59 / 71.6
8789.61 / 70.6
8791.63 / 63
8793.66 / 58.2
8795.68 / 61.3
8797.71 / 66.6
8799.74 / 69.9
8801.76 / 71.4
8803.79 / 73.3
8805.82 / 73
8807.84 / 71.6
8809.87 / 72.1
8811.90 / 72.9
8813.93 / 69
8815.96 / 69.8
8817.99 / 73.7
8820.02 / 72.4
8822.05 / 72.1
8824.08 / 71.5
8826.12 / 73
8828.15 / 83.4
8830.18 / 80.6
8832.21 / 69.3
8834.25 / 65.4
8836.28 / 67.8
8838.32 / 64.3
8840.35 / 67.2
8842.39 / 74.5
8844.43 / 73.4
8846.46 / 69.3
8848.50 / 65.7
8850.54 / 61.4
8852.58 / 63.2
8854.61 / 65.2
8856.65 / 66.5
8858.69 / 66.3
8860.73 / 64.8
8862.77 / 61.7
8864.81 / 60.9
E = 3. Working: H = 68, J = 73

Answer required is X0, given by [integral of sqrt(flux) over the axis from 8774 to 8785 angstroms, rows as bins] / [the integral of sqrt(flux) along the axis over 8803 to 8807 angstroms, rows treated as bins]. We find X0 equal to 2.79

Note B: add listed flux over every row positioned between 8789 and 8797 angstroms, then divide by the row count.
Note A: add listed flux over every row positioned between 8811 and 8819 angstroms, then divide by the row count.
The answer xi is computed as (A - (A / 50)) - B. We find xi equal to 7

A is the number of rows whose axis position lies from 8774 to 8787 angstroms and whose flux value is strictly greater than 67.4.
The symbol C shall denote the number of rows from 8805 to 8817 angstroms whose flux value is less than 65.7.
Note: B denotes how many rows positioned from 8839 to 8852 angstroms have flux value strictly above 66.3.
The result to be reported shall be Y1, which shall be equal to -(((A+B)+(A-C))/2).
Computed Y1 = -8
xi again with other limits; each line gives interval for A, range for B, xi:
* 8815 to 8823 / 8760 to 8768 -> 2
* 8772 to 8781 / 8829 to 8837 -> 2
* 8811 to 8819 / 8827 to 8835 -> -5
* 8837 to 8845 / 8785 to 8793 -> 0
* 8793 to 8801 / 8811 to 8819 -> -9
